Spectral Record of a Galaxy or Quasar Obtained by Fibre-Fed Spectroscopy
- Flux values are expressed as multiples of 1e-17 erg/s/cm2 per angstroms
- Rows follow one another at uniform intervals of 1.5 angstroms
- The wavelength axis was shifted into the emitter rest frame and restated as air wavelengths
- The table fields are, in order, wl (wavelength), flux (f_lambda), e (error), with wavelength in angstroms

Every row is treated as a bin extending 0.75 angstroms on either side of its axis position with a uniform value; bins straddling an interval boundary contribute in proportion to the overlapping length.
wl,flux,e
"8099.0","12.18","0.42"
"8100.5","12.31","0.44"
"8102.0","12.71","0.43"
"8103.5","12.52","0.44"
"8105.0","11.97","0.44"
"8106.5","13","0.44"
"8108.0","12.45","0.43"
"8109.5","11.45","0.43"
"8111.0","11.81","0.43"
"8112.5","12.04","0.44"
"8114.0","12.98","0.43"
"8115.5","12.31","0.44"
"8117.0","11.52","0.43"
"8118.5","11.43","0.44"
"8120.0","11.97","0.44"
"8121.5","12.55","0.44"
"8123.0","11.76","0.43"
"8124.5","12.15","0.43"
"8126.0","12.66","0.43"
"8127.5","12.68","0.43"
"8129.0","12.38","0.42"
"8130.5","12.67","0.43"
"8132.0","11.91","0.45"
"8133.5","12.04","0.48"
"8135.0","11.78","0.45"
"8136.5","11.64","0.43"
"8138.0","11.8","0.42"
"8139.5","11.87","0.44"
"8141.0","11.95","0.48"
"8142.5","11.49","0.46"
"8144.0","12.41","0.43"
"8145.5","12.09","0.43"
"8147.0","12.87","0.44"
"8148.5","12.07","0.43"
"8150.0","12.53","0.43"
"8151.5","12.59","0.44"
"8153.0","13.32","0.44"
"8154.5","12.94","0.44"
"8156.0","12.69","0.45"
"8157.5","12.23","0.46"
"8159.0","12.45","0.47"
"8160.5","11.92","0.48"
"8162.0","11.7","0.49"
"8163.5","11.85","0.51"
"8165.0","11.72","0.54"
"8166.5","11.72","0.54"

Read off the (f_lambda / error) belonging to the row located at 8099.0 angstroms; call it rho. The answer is 29.0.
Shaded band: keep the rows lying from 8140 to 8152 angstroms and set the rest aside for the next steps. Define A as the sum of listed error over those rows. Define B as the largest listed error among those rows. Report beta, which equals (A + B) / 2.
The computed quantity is 2.01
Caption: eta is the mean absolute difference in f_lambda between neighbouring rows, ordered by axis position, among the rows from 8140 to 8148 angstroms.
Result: 0.6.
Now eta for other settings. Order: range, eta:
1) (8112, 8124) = 0.6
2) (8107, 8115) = 0.6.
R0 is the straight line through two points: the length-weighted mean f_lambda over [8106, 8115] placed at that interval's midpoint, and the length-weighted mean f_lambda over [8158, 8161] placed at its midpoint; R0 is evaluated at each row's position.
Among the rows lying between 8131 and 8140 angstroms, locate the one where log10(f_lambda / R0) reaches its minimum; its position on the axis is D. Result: 8136.5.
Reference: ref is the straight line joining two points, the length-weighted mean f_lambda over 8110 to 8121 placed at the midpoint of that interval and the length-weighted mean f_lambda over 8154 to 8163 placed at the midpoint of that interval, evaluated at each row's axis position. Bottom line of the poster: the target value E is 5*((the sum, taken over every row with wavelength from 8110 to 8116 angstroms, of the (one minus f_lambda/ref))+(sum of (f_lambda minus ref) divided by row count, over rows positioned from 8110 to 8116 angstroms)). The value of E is 1.0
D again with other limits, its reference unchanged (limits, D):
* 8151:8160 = 8157.5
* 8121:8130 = 8123.0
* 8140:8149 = 8142.5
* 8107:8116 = 8109.5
